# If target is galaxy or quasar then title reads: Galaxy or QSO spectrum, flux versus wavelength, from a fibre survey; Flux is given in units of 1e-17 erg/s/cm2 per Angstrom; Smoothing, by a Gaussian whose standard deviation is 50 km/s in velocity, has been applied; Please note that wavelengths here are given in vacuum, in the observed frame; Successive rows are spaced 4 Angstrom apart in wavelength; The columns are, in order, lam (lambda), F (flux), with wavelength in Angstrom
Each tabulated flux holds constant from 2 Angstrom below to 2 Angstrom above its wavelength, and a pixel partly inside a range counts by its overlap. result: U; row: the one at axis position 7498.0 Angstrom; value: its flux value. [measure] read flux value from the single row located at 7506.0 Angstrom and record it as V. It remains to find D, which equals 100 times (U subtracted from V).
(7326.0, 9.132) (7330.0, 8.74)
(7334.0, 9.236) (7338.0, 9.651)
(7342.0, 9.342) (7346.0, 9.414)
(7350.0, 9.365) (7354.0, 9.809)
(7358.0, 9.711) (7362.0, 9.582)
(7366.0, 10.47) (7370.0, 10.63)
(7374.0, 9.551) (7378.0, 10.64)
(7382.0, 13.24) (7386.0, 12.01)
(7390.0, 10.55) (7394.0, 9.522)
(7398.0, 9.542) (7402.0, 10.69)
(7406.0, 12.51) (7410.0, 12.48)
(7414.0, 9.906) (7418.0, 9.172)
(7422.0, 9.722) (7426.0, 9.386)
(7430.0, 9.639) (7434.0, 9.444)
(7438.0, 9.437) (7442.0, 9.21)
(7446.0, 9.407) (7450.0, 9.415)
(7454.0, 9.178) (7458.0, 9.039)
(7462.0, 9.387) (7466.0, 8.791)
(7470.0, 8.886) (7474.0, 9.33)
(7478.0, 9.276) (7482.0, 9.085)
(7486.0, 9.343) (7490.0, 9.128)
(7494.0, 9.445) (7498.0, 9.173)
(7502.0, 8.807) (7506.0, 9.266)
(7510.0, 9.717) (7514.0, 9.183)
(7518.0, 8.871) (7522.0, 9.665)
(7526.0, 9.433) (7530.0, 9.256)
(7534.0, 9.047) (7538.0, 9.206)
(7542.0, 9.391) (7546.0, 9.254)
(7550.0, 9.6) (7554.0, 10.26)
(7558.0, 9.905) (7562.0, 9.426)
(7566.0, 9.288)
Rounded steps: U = 9.173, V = 9.266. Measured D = 9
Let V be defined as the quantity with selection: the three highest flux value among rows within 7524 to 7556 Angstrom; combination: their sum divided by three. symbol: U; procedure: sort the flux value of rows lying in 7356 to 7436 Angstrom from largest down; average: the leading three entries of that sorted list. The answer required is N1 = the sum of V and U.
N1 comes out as 22.5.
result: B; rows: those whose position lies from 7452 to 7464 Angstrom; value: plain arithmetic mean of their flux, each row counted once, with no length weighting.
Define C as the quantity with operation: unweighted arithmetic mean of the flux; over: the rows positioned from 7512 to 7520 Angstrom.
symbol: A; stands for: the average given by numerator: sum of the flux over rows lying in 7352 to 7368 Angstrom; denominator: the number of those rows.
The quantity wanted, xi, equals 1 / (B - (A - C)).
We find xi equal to 0.120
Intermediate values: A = 9.9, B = 9.2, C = 9.03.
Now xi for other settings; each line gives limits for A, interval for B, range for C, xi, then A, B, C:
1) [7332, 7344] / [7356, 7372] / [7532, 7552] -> 0.100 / 9.4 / 10.1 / 9.30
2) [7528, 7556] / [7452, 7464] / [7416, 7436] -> 0.108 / 9.4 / 9.2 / 9.47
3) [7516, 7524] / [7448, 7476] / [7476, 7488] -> 0.110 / 9.3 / 9.1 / 9.23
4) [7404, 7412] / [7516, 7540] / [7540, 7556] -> 0.157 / 12.5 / 9.2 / 9.63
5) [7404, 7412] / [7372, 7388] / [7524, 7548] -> 0.123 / 12.5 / 11.4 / 9.26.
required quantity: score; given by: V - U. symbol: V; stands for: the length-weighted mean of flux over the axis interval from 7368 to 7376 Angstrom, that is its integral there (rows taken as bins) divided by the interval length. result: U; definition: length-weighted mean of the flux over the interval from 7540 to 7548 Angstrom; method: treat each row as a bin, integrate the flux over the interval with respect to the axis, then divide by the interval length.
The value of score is 0.8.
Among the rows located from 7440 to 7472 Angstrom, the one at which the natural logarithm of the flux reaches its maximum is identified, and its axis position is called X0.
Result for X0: 7450.0 Angstrom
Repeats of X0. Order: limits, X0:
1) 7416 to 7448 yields 7422.0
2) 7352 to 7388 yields 7382.0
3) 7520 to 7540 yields 7522.0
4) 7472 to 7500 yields 7494.0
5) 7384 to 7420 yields 7406.0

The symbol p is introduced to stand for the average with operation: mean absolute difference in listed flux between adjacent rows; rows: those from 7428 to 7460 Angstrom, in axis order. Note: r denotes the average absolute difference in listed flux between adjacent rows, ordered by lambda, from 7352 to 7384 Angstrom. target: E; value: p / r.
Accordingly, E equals 0.2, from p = 0.1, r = 0.86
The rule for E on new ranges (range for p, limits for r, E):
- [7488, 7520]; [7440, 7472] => 1.7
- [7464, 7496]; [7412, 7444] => 0.7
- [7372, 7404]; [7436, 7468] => 4.9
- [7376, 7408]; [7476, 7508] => 4.5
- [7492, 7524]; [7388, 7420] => 0.4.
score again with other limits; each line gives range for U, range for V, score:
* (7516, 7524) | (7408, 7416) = 1.9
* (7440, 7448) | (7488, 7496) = 0.0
